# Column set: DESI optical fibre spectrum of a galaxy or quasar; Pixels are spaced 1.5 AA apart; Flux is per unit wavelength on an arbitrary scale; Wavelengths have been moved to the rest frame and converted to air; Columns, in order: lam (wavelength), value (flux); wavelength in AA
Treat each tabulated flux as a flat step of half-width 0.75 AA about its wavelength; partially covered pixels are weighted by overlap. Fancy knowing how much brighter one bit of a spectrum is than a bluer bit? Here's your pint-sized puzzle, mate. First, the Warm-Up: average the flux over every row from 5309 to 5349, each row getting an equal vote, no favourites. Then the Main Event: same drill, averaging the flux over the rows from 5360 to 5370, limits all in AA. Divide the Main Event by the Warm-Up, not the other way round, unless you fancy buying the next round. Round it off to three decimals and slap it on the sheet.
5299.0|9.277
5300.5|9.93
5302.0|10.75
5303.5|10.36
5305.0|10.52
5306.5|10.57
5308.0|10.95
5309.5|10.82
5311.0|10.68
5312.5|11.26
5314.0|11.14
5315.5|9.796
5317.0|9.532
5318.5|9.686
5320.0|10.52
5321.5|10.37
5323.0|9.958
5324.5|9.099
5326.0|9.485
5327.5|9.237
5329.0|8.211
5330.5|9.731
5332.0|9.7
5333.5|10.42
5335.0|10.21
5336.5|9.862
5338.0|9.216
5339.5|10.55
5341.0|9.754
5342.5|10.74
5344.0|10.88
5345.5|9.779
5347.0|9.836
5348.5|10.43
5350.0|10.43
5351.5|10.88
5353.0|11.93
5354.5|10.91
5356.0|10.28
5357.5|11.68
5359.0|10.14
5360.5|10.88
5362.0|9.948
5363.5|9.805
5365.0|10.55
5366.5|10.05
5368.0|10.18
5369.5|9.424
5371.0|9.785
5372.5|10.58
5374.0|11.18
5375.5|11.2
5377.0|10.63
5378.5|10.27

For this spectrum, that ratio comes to 1.009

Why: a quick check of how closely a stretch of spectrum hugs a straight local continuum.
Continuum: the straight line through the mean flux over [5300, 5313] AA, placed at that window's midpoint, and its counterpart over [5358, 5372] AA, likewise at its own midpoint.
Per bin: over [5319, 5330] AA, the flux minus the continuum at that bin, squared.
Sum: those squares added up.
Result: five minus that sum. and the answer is -5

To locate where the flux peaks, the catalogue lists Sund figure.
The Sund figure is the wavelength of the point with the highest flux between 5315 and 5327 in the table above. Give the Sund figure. 5320.0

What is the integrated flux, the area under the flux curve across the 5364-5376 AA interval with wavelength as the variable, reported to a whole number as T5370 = 124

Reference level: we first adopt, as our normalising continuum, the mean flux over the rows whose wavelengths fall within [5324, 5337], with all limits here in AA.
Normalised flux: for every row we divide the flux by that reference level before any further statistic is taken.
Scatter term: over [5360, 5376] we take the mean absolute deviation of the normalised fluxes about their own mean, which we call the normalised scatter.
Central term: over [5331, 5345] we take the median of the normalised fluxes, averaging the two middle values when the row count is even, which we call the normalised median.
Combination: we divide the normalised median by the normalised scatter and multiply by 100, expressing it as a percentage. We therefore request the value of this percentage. 2033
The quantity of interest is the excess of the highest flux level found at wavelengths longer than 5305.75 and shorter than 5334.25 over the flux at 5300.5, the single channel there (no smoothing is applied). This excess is 1.3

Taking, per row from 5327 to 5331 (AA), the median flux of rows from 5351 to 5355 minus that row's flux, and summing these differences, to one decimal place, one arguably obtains 5.6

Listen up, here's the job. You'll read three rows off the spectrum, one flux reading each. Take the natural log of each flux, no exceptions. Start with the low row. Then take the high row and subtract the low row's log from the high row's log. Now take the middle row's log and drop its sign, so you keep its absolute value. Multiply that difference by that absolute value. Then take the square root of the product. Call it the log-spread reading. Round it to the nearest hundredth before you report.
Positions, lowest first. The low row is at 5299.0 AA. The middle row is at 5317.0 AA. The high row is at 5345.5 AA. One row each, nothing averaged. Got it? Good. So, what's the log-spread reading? 0.34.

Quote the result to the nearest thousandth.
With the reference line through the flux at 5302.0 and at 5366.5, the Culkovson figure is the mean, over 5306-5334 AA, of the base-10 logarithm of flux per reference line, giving -0.022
